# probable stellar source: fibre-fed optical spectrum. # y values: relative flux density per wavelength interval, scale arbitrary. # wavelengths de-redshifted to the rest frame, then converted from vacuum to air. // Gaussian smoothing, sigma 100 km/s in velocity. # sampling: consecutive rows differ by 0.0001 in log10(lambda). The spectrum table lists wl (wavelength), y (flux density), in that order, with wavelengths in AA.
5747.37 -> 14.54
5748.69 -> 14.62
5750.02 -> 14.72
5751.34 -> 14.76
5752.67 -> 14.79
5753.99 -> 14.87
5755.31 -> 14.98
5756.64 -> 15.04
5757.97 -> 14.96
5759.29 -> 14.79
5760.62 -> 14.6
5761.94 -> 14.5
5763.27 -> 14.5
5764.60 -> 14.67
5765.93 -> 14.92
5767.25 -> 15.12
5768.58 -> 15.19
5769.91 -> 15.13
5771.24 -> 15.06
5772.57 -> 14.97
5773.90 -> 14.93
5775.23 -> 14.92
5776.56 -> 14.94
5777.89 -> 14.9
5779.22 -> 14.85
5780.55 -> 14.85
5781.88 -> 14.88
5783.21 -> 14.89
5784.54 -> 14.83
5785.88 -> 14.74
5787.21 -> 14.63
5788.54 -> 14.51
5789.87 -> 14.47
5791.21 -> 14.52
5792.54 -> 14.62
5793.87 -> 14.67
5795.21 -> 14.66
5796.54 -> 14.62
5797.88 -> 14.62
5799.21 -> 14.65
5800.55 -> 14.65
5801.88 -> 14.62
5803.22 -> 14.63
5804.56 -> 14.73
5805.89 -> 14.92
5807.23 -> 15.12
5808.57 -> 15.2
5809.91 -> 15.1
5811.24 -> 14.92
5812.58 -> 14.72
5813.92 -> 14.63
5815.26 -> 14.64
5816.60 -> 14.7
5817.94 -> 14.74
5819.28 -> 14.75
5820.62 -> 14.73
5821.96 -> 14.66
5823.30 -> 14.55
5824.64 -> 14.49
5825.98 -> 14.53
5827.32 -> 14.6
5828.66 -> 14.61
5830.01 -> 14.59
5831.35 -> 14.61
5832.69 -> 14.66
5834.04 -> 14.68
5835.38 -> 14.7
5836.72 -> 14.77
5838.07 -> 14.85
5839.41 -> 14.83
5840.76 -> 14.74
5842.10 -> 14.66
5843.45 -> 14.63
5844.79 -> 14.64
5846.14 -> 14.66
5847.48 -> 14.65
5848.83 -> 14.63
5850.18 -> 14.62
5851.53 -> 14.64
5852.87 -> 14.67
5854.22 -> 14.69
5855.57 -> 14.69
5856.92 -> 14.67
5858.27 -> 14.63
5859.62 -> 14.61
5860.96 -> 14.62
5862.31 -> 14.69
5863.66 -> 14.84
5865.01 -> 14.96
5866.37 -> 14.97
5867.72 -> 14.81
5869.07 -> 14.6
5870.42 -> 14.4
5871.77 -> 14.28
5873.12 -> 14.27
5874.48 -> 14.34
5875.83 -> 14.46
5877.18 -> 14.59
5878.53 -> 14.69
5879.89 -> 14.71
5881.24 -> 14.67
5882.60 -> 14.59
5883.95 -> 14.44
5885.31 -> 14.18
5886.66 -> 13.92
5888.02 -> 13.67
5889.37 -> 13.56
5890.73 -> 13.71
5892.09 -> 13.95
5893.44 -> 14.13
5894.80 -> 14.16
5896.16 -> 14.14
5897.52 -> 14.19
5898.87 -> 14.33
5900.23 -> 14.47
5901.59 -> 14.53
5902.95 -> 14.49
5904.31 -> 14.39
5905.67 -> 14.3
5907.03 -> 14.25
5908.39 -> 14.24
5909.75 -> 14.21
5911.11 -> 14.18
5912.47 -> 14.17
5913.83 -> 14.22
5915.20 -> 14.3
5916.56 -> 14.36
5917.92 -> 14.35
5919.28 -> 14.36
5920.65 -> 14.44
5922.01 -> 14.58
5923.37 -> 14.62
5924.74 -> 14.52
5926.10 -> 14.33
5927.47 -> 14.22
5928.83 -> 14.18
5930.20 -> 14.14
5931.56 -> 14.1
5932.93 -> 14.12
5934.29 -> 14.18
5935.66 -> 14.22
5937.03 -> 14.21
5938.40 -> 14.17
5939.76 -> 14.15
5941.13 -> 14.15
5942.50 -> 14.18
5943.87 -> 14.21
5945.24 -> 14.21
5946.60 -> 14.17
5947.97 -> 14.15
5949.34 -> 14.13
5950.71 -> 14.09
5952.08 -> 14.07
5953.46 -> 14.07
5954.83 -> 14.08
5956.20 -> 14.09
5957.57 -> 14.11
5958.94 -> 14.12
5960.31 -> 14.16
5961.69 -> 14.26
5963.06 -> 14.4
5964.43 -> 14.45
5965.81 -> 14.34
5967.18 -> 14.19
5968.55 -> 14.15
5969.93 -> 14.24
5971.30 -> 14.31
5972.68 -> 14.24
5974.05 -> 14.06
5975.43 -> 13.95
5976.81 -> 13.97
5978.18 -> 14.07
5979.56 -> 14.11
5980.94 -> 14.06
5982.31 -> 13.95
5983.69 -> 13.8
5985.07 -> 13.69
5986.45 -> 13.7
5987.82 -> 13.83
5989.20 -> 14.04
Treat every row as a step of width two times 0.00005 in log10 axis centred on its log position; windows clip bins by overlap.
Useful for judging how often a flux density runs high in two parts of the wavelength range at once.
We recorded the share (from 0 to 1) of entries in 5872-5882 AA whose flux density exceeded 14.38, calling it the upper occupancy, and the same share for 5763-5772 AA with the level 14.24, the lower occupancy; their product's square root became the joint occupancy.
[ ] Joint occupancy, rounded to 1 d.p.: 0.8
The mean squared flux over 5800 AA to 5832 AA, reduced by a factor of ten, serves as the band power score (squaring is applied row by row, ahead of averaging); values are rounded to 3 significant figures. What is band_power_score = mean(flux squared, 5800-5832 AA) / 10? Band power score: 21.7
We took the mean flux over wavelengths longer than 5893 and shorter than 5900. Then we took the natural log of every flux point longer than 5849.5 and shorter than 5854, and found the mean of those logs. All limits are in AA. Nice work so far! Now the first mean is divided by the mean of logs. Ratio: 5.29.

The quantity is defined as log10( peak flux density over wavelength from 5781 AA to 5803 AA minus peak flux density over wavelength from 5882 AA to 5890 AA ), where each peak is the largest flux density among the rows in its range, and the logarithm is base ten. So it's -0.52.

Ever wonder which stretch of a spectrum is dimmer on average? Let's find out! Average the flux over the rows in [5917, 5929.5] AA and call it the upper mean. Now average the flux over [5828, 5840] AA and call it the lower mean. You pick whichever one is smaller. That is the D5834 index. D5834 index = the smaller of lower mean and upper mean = 14.4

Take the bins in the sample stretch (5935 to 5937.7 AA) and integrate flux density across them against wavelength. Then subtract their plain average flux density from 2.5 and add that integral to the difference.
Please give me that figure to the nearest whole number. 27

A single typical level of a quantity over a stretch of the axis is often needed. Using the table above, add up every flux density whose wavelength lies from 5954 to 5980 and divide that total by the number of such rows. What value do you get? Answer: 14.2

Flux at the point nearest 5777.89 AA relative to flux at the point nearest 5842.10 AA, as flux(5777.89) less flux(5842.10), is 0.2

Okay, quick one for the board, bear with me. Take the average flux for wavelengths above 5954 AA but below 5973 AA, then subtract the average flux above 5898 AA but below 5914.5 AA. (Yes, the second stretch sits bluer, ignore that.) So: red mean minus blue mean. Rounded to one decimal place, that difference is -0.1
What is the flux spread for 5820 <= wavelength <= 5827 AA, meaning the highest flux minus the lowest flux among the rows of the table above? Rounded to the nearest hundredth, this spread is 0.24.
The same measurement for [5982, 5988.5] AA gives 0.26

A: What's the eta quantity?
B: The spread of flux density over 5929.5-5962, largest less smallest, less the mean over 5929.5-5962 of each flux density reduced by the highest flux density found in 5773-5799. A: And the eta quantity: 0.98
